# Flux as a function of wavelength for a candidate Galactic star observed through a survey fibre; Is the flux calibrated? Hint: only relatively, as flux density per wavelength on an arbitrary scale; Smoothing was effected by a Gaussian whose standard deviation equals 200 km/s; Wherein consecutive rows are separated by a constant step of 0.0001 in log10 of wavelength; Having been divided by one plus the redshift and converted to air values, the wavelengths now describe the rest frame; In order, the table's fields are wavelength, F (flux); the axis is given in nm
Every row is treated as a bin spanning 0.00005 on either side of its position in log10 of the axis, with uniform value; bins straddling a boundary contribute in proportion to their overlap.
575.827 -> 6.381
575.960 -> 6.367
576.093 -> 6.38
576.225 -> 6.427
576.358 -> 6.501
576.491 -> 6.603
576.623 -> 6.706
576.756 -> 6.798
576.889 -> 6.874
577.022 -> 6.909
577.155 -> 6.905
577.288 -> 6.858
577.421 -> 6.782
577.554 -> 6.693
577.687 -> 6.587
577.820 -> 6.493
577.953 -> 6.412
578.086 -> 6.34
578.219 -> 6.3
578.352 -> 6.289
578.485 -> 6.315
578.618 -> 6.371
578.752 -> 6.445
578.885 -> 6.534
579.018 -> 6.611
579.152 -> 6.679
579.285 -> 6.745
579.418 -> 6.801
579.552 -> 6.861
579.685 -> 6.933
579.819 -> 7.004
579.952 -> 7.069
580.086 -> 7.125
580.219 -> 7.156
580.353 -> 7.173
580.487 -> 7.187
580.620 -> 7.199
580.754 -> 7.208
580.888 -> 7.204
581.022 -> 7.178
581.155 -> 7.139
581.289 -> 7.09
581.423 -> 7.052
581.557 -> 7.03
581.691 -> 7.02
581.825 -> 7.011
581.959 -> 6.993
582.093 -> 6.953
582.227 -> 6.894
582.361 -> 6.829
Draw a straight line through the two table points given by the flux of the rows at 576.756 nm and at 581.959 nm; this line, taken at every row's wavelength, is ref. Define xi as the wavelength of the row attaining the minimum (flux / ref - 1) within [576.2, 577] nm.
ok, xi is 576.225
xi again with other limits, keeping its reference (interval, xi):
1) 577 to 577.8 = 577.687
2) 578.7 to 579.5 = 578.752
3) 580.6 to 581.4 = 581.289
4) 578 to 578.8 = 578.352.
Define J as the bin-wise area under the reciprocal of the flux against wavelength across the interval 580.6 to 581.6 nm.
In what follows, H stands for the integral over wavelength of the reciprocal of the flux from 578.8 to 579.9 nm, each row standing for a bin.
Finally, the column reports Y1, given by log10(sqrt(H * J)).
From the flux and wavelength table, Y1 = -0.821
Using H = 0.163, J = 0.140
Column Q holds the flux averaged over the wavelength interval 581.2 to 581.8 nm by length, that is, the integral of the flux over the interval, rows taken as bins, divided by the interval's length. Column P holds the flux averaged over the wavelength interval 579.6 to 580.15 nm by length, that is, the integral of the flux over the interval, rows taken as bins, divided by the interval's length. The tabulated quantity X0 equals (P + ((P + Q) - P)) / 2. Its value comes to 7.03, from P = 7.0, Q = 7.04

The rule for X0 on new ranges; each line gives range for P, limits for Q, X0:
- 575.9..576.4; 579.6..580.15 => 6.72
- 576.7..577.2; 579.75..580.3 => 6.98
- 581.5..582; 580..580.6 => 7.09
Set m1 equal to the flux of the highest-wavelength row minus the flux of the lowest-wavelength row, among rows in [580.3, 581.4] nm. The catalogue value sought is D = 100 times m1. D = -8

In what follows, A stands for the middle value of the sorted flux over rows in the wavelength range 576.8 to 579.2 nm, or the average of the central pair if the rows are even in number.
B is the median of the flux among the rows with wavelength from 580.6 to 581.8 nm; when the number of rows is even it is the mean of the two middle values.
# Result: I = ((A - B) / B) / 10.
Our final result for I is -0.008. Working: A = 6.56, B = 7.1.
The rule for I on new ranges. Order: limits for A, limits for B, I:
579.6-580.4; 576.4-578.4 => 0.006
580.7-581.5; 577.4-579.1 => 0.011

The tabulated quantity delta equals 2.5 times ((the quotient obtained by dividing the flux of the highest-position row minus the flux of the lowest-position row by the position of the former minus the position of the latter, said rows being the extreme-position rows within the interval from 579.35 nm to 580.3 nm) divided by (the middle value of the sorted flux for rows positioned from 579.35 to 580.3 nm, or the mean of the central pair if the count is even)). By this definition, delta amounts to 0.16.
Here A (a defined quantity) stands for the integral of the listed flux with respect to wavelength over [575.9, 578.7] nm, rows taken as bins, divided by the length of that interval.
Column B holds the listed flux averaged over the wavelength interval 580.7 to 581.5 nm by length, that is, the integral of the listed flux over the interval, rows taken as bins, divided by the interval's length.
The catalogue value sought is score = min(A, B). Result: 6.57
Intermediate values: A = 6.57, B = 7.14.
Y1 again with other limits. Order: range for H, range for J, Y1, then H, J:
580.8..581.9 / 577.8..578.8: -0.807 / 0.155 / 0.157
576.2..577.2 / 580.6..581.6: -0.841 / 0.149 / 0.140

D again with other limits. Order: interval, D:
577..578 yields -50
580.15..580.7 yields 4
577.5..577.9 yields -20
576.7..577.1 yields 11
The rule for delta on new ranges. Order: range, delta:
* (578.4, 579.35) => 0.21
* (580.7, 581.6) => -0.08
